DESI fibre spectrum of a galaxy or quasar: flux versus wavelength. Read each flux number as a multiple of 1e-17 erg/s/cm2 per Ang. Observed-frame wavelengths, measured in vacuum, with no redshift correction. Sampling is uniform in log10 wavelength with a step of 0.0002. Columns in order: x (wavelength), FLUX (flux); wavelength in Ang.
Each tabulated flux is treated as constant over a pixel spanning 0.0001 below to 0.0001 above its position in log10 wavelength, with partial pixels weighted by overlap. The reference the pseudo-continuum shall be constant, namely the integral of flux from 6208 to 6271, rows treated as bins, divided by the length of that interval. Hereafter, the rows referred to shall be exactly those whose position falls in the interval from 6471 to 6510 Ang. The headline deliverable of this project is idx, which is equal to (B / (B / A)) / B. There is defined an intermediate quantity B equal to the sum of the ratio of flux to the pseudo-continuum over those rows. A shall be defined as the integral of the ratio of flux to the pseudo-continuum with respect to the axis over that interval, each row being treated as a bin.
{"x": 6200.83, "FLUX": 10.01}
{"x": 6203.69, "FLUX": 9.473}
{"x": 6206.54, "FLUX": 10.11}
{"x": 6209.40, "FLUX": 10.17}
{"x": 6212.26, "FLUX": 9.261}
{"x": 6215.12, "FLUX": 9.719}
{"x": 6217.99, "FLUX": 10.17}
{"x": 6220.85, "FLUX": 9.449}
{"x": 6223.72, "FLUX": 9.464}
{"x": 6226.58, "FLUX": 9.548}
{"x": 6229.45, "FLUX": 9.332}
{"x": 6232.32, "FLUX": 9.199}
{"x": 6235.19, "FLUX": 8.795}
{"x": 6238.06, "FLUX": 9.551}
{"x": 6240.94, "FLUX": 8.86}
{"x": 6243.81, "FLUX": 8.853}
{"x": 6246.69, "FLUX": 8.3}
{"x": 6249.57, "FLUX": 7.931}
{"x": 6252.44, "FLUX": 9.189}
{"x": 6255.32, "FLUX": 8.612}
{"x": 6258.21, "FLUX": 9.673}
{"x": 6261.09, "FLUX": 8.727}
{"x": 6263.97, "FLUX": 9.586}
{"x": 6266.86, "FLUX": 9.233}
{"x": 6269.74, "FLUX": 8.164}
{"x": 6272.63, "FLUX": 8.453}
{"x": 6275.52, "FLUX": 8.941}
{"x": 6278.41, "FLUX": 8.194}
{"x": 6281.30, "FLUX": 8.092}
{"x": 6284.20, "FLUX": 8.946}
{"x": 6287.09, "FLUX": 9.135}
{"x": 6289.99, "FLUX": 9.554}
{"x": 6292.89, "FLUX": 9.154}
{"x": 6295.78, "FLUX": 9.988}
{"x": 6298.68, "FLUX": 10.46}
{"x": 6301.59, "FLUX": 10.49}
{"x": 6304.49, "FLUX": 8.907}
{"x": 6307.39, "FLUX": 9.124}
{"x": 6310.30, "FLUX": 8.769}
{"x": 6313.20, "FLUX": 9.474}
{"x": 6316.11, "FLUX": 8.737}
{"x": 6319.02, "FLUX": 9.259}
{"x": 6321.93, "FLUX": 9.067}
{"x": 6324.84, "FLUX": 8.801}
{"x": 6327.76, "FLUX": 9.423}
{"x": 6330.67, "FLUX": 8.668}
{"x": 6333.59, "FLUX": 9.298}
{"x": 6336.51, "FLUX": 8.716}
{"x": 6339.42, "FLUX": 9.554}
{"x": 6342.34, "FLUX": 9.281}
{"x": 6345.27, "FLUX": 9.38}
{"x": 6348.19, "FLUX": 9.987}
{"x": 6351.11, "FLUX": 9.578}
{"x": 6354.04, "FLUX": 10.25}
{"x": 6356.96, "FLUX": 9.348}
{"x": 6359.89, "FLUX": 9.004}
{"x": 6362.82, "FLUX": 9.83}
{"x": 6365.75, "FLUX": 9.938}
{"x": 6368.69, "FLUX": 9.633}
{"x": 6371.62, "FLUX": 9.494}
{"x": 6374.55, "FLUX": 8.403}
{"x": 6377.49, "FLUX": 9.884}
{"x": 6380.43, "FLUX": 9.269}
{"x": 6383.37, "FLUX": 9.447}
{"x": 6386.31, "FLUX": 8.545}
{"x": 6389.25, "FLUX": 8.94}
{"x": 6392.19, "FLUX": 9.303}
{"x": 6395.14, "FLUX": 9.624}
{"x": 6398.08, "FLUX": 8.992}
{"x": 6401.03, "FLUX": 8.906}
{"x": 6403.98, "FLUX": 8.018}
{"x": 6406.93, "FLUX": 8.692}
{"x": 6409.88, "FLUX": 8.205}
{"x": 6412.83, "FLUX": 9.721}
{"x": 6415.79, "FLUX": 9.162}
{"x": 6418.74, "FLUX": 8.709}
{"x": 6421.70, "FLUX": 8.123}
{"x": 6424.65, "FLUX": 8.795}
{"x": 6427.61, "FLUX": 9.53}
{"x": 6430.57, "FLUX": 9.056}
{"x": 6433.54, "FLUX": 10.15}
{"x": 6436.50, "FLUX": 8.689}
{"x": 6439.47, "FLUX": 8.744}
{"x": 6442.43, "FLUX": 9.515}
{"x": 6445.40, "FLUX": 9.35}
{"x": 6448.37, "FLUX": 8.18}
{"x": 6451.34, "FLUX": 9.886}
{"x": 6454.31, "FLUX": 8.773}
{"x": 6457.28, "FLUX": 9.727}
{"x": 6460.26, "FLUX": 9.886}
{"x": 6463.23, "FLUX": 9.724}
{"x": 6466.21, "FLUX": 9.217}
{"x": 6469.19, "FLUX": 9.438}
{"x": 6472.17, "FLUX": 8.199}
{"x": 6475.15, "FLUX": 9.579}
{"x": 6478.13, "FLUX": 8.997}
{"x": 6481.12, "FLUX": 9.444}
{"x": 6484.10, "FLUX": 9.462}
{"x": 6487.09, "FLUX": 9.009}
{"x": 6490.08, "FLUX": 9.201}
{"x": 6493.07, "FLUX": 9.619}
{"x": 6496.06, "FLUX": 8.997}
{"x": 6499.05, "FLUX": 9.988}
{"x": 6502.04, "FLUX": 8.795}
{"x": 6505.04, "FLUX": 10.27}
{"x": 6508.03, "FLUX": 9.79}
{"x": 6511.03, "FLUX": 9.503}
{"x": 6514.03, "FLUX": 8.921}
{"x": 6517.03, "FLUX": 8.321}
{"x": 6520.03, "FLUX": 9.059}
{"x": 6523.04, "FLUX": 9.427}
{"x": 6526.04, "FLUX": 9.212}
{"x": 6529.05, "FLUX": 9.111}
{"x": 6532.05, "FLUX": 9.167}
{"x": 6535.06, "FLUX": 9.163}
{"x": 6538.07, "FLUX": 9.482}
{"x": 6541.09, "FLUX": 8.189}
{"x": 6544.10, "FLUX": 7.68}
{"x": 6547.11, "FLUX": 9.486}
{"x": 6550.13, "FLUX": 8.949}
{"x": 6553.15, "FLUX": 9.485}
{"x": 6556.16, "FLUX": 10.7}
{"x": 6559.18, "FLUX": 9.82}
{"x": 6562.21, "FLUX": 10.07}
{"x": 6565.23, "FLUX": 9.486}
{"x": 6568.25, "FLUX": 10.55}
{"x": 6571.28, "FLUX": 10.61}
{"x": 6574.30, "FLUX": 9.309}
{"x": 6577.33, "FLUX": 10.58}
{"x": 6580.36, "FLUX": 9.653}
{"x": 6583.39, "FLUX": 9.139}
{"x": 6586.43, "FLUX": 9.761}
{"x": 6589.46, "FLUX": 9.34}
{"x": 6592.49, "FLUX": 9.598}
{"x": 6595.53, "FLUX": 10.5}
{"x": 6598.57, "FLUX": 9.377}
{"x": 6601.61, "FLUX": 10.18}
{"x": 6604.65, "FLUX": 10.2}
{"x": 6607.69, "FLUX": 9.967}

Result 3.00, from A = 40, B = 13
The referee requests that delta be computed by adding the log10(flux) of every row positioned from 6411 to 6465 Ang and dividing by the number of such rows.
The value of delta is 0.963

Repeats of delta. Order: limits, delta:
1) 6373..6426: 0.950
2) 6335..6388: 0.973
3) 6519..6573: 0.973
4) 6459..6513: 0.972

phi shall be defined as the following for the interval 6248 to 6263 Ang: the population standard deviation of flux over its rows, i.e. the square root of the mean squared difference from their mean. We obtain 0.584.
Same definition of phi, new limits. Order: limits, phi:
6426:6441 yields 0.547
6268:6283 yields 0.311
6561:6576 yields 0.533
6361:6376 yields 0.550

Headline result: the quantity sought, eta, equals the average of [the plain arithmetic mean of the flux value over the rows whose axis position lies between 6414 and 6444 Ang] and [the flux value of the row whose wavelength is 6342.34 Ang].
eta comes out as 9.16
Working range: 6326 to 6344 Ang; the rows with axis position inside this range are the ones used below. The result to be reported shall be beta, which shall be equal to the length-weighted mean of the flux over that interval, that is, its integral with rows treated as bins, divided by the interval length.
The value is 9.15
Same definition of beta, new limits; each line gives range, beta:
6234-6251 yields 8.71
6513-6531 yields 9.02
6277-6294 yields 8.84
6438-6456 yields 9.09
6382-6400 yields 9.14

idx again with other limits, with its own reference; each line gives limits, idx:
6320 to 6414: 2.94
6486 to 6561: 3.00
